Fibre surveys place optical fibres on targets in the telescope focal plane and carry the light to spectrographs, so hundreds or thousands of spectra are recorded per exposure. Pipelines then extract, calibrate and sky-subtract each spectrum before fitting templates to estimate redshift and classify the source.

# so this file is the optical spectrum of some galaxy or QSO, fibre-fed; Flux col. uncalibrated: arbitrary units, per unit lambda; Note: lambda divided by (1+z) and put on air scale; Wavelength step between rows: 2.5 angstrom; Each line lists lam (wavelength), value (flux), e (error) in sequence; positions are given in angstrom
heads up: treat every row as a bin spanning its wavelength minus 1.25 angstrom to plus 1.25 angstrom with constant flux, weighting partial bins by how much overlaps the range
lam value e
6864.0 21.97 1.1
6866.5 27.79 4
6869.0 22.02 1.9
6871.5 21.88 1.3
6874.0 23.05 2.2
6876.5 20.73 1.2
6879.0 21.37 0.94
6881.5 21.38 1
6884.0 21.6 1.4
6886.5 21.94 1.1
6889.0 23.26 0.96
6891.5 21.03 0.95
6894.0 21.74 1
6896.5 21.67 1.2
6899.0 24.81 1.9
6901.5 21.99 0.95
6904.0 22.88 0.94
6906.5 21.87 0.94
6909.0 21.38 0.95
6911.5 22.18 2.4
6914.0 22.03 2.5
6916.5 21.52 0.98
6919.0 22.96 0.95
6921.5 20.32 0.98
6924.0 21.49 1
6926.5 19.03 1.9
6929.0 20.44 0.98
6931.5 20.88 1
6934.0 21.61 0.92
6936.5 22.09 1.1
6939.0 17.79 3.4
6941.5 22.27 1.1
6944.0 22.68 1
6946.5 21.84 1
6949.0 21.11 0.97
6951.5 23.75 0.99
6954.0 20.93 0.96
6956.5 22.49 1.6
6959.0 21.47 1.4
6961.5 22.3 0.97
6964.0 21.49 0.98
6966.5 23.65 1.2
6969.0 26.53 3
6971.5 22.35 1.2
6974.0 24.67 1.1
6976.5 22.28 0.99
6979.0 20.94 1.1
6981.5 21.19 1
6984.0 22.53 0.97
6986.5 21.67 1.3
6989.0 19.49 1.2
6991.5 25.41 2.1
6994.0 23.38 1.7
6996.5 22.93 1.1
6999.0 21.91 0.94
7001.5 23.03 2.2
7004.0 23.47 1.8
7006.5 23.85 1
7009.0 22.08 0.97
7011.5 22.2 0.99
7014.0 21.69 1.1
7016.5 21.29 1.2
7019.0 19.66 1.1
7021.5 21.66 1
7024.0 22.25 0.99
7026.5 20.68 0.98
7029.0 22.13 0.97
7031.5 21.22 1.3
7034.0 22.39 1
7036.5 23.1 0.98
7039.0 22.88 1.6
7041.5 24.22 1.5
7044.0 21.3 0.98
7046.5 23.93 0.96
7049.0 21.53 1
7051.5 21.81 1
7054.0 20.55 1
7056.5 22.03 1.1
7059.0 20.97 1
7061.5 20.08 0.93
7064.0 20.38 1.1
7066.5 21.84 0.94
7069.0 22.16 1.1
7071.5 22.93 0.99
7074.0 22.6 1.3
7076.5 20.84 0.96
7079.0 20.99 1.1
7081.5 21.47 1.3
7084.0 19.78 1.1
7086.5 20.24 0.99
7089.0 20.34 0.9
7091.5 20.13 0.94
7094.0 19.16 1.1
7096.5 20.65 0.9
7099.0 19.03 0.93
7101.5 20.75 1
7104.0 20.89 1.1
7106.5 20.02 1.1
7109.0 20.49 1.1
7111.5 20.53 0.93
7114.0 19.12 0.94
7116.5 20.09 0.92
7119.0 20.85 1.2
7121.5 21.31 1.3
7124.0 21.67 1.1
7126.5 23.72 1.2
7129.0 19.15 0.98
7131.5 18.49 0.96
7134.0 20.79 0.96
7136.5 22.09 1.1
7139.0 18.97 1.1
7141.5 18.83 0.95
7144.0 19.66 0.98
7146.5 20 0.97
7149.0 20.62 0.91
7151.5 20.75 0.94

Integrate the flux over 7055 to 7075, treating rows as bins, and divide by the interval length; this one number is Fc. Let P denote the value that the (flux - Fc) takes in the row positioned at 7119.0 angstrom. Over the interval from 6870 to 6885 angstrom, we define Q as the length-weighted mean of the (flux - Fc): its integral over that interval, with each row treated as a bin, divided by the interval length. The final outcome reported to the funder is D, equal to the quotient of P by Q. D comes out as -10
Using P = -0.7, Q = 0.1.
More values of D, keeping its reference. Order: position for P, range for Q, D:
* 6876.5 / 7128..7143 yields 0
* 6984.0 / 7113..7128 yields -2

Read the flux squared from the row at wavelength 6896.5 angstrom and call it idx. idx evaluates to 470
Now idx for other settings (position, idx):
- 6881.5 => 457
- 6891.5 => 442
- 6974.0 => 609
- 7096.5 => 426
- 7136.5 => 488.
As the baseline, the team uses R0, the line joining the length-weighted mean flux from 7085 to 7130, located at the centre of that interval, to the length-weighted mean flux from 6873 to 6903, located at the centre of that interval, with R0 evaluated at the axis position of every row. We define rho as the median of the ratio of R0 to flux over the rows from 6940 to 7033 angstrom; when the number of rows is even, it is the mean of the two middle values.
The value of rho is 0.96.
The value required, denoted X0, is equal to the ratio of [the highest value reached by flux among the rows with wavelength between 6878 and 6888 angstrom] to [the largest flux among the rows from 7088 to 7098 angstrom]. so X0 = 1.06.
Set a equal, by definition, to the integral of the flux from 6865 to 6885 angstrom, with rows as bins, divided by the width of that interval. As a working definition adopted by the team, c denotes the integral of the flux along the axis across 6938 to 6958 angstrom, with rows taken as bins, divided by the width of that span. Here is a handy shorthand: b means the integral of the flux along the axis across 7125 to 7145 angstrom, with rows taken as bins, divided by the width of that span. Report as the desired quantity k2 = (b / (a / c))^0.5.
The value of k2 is 4.41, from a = 22.5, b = 20.2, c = 21.7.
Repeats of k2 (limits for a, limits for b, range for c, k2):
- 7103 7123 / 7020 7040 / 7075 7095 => 4.69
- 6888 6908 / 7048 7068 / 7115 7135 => 4.43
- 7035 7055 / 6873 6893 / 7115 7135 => 4.49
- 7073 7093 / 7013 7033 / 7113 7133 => 4.60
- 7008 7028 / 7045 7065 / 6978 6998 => 4.71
